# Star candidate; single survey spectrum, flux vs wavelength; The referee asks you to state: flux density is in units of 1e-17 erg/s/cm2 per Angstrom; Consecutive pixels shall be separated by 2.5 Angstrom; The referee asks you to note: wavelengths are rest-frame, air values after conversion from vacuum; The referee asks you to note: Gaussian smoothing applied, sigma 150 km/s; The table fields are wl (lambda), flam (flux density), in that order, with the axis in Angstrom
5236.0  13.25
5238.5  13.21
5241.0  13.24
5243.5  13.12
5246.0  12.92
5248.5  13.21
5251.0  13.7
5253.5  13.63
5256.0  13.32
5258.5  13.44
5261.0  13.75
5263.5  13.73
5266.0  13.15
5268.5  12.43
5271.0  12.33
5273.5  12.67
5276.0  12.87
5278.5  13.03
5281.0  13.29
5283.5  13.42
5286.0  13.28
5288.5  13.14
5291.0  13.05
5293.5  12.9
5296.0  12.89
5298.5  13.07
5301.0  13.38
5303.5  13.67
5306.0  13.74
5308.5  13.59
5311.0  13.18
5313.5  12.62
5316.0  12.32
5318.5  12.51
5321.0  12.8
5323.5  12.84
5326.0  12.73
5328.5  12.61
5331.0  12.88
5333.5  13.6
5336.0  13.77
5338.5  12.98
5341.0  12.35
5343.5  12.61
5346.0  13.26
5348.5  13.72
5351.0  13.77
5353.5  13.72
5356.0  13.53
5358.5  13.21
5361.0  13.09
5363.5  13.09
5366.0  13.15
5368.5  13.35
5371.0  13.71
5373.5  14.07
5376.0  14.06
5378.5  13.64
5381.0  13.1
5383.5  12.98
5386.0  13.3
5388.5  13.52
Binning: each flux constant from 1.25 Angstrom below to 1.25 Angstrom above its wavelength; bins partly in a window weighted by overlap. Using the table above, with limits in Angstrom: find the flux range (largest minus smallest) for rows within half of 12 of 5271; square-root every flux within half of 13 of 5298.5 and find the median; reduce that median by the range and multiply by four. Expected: 11.2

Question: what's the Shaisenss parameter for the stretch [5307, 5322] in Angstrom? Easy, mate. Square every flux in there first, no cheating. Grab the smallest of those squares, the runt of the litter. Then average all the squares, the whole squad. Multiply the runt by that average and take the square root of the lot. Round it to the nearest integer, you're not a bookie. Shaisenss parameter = 158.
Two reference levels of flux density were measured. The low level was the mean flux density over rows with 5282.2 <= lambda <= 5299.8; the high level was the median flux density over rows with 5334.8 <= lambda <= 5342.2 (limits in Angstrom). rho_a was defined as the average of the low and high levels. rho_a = 13.04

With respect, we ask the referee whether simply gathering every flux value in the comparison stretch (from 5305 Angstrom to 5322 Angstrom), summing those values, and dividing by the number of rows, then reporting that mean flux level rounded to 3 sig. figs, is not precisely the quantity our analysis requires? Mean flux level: 13.0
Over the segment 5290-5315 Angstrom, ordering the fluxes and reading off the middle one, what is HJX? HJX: 13.1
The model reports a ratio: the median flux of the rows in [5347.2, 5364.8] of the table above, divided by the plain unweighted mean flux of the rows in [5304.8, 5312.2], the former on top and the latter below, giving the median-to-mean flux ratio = 1.00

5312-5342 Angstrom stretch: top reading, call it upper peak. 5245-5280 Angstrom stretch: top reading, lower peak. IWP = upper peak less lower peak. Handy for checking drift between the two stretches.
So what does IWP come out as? 0.02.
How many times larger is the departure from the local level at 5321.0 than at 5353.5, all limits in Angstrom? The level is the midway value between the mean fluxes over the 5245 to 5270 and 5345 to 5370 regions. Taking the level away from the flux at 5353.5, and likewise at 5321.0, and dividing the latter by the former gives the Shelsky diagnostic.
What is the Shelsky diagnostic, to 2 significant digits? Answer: -1.5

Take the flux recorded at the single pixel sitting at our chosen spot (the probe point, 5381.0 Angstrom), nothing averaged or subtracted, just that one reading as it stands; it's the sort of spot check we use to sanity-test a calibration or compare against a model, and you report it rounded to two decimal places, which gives 13.10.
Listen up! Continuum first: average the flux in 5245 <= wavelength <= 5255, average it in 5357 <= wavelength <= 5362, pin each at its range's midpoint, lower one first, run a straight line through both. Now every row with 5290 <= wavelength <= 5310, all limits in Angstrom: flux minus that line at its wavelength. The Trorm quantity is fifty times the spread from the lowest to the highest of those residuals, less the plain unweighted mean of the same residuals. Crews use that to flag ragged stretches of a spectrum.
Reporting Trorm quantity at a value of 43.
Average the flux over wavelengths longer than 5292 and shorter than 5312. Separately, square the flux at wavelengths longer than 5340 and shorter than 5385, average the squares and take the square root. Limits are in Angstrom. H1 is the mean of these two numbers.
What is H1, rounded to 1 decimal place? 13.3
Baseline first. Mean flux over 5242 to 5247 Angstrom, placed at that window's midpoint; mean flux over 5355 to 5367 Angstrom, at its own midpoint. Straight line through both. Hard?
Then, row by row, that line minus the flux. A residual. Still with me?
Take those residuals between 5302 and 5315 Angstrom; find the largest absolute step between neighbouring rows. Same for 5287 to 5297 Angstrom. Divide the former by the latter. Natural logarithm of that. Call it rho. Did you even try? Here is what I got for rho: 1.3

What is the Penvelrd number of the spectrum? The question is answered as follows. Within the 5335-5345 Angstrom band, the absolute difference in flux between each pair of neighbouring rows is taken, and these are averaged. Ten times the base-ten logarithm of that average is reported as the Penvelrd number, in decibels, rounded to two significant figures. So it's -2.5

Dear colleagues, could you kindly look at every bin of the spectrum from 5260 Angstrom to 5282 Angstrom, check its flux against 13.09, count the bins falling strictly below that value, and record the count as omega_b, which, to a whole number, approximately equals 5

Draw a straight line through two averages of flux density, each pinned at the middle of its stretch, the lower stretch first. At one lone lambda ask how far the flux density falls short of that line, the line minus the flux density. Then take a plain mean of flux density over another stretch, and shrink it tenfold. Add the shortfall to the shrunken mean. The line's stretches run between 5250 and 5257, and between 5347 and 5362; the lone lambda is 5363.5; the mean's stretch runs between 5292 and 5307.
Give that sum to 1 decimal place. 1.7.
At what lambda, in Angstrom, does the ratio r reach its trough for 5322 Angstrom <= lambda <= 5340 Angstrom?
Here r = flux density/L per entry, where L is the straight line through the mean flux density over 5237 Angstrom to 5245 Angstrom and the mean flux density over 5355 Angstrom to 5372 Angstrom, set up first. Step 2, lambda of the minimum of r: 5328.5 Angstrom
